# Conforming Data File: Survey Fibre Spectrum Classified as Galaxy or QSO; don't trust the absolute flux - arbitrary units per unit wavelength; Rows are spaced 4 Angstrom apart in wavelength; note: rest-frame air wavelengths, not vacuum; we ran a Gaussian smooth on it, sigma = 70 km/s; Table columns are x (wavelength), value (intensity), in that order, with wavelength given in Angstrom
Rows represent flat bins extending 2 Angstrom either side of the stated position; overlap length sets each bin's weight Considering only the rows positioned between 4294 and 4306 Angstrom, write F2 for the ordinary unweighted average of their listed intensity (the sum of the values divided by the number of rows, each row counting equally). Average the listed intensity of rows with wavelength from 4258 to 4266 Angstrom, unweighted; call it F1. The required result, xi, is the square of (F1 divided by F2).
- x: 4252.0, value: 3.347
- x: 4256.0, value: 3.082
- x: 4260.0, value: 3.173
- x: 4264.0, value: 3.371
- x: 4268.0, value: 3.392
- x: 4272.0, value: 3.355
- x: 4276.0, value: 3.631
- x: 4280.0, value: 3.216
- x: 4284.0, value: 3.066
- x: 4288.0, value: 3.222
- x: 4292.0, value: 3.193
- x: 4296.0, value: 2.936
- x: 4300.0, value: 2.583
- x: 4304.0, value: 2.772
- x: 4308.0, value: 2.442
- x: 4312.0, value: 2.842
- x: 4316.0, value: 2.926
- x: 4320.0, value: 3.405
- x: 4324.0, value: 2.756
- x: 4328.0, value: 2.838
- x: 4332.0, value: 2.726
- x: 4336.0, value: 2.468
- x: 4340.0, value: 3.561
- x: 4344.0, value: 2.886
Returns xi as 1.4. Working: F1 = 3.27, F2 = 2.76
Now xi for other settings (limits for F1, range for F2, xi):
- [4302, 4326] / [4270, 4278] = 0.7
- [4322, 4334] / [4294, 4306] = 1.0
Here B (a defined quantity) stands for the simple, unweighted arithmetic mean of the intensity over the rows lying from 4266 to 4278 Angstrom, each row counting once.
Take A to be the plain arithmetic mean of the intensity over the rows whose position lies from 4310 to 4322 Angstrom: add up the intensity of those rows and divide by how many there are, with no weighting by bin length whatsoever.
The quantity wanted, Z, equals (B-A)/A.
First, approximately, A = 3.1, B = 3.46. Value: 0.13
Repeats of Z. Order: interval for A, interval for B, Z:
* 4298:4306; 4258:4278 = 0.26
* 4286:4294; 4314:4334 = -0.09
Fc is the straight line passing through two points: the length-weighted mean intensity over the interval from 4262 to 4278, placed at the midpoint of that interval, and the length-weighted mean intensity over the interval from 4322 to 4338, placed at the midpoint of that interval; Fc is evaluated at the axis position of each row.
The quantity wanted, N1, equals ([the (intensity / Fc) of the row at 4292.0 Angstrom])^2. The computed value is 1.02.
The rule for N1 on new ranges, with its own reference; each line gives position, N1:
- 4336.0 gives 0.89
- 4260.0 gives 0.79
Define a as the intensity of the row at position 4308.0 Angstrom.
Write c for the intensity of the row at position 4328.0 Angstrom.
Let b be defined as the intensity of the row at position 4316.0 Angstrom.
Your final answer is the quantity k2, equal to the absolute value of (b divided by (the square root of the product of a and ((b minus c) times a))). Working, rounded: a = 2.442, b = 2.926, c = 2.838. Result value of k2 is 4.0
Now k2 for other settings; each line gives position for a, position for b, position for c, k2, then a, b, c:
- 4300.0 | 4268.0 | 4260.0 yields 2.8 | 2.583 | 3.392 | 3.173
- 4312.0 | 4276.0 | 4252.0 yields 2.4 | 2.842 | 3.631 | 3.347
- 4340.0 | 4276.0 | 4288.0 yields 1.6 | 3.561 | 3.631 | 3.222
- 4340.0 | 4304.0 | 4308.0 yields 1.4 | 3.561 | 2.772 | 2.442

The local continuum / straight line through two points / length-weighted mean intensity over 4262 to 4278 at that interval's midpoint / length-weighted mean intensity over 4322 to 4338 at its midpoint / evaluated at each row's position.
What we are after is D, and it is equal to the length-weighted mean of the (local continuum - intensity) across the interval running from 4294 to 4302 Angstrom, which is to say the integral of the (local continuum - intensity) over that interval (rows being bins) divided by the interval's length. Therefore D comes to 0.3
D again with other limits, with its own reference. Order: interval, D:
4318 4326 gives -0.3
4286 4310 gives 0.2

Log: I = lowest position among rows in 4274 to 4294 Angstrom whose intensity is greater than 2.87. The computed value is 4276.0 Angstrom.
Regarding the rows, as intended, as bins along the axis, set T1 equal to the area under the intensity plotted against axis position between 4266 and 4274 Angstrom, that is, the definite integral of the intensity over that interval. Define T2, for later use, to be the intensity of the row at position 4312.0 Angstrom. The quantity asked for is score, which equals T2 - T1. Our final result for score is -24.1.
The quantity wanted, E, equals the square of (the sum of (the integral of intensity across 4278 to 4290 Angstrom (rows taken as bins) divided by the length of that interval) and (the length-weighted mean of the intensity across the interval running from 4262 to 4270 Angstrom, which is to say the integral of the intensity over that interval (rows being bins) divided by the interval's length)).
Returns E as 43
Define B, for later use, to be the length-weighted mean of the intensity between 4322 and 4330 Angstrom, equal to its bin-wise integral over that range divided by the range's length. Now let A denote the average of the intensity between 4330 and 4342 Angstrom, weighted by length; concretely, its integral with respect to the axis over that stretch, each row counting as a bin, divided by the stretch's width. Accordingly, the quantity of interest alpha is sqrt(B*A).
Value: 2.86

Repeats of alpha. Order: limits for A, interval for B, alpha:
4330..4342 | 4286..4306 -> 2.93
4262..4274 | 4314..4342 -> 3.16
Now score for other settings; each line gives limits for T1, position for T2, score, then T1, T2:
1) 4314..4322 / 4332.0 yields -22.6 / 25.3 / 2.726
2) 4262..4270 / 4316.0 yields -24.1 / 27.1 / 2.926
